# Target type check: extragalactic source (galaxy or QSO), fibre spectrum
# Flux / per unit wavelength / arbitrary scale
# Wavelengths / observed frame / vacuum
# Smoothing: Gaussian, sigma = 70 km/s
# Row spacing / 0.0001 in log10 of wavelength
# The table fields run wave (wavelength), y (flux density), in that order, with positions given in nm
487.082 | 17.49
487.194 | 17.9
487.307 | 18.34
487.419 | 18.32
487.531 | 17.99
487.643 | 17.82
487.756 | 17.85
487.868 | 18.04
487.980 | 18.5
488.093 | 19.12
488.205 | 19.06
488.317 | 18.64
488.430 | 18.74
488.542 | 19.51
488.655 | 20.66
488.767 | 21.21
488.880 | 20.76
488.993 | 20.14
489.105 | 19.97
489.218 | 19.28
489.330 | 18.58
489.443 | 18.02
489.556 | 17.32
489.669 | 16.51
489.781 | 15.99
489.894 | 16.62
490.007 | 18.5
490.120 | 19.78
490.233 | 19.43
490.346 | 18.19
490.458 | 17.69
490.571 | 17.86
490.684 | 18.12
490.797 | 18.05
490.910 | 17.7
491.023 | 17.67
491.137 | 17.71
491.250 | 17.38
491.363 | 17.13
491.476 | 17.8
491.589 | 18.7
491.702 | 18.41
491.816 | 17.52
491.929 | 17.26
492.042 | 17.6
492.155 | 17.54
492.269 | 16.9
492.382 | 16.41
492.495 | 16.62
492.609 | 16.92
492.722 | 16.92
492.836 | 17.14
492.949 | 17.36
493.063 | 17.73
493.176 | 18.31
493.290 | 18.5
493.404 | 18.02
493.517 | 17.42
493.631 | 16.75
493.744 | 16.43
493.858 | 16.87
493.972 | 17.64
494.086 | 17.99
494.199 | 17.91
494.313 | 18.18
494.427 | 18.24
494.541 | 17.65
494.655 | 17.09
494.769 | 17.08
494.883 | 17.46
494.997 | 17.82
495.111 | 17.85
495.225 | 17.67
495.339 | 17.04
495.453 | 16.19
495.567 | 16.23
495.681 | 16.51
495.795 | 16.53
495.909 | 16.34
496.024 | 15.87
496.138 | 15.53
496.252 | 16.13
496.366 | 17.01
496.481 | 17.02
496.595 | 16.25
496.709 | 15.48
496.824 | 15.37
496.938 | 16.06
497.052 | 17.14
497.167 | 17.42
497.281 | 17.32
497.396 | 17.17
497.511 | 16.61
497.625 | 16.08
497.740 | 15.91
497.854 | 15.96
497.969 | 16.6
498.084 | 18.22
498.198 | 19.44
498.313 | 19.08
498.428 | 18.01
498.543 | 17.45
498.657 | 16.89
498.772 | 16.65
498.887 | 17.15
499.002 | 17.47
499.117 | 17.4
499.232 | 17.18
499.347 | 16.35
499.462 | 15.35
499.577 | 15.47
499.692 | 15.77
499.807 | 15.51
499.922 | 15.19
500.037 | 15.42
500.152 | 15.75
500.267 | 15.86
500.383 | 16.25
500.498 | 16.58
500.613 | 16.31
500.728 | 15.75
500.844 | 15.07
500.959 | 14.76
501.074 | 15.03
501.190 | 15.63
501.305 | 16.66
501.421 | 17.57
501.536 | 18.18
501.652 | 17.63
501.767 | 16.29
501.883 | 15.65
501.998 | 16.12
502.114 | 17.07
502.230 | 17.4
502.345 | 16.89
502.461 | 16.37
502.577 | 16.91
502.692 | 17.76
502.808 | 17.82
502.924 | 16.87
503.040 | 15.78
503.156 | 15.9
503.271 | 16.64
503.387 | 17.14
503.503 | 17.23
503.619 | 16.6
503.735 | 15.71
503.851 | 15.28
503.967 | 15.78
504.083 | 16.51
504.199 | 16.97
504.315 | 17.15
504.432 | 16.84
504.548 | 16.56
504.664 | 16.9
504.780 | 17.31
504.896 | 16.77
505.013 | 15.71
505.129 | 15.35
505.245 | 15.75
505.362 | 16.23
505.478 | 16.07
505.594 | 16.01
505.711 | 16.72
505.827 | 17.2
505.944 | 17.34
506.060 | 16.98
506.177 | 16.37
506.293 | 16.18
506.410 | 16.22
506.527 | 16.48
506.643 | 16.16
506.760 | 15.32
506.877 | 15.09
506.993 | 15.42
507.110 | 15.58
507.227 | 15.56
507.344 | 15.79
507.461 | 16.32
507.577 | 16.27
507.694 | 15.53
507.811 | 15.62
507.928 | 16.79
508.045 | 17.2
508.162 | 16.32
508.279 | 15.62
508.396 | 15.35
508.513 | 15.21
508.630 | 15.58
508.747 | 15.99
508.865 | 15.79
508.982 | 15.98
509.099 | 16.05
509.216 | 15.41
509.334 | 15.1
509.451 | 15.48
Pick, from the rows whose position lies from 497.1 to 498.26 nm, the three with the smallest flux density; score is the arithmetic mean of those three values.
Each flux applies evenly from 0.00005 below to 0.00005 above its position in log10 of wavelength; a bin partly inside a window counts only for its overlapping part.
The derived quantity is 16.0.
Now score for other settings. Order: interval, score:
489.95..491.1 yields 17.7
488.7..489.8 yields 16.6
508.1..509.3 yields 15.3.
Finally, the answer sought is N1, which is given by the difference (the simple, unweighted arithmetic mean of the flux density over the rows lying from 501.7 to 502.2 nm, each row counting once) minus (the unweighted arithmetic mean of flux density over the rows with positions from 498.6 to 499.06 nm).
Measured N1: -0.8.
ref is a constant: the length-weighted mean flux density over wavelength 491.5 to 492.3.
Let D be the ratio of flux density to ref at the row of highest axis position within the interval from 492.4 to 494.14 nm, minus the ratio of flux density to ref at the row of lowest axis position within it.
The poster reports 0.08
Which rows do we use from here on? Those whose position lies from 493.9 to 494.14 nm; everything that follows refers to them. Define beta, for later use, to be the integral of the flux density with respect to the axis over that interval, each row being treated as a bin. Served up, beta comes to 4.3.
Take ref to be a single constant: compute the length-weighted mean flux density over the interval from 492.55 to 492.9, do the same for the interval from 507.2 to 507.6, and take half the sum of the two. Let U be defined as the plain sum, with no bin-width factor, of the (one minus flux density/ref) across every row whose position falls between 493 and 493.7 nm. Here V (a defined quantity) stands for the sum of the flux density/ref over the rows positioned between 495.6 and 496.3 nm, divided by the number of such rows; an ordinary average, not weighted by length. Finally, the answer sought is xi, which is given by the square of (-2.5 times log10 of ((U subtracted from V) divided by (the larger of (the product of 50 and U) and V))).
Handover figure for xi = 0.18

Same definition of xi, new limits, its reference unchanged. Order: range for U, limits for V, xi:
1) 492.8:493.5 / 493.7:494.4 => 0.17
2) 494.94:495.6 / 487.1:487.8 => 0.04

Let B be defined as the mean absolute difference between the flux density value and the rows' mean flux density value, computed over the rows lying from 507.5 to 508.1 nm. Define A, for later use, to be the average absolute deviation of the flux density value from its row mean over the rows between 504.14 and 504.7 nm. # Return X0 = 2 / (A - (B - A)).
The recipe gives -7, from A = 0.1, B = 0.6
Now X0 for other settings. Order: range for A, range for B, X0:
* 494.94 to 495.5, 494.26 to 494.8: 3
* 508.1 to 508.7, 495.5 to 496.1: 5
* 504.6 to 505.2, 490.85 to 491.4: 2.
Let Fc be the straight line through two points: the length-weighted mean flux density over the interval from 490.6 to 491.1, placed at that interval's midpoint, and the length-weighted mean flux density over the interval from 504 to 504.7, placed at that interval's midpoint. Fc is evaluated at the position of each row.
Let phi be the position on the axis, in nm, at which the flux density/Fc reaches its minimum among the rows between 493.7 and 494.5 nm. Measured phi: 493.744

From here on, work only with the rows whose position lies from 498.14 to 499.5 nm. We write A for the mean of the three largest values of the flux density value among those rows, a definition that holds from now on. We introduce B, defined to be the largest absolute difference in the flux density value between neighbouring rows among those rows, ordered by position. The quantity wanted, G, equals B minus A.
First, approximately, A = 18.84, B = 1.07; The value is -17.8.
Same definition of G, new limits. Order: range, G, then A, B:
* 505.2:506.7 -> -16.5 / 17.17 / 0.71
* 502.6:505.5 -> -16.5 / 17.63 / 1.09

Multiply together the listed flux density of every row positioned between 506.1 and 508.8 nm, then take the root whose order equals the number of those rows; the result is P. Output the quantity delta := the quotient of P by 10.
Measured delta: 1.59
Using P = 15.9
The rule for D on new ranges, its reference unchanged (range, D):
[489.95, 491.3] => -0.06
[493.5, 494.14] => 0.03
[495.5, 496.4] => 0.04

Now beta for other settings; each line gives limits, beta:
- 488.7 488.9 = 4.2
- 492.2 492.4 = 3.3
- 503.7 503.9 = 3.1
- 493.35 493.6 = 4.4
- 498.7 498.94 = 4.0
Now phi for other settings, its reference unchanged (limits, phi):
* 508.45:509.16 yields 508.513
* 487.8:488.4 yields 487.868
